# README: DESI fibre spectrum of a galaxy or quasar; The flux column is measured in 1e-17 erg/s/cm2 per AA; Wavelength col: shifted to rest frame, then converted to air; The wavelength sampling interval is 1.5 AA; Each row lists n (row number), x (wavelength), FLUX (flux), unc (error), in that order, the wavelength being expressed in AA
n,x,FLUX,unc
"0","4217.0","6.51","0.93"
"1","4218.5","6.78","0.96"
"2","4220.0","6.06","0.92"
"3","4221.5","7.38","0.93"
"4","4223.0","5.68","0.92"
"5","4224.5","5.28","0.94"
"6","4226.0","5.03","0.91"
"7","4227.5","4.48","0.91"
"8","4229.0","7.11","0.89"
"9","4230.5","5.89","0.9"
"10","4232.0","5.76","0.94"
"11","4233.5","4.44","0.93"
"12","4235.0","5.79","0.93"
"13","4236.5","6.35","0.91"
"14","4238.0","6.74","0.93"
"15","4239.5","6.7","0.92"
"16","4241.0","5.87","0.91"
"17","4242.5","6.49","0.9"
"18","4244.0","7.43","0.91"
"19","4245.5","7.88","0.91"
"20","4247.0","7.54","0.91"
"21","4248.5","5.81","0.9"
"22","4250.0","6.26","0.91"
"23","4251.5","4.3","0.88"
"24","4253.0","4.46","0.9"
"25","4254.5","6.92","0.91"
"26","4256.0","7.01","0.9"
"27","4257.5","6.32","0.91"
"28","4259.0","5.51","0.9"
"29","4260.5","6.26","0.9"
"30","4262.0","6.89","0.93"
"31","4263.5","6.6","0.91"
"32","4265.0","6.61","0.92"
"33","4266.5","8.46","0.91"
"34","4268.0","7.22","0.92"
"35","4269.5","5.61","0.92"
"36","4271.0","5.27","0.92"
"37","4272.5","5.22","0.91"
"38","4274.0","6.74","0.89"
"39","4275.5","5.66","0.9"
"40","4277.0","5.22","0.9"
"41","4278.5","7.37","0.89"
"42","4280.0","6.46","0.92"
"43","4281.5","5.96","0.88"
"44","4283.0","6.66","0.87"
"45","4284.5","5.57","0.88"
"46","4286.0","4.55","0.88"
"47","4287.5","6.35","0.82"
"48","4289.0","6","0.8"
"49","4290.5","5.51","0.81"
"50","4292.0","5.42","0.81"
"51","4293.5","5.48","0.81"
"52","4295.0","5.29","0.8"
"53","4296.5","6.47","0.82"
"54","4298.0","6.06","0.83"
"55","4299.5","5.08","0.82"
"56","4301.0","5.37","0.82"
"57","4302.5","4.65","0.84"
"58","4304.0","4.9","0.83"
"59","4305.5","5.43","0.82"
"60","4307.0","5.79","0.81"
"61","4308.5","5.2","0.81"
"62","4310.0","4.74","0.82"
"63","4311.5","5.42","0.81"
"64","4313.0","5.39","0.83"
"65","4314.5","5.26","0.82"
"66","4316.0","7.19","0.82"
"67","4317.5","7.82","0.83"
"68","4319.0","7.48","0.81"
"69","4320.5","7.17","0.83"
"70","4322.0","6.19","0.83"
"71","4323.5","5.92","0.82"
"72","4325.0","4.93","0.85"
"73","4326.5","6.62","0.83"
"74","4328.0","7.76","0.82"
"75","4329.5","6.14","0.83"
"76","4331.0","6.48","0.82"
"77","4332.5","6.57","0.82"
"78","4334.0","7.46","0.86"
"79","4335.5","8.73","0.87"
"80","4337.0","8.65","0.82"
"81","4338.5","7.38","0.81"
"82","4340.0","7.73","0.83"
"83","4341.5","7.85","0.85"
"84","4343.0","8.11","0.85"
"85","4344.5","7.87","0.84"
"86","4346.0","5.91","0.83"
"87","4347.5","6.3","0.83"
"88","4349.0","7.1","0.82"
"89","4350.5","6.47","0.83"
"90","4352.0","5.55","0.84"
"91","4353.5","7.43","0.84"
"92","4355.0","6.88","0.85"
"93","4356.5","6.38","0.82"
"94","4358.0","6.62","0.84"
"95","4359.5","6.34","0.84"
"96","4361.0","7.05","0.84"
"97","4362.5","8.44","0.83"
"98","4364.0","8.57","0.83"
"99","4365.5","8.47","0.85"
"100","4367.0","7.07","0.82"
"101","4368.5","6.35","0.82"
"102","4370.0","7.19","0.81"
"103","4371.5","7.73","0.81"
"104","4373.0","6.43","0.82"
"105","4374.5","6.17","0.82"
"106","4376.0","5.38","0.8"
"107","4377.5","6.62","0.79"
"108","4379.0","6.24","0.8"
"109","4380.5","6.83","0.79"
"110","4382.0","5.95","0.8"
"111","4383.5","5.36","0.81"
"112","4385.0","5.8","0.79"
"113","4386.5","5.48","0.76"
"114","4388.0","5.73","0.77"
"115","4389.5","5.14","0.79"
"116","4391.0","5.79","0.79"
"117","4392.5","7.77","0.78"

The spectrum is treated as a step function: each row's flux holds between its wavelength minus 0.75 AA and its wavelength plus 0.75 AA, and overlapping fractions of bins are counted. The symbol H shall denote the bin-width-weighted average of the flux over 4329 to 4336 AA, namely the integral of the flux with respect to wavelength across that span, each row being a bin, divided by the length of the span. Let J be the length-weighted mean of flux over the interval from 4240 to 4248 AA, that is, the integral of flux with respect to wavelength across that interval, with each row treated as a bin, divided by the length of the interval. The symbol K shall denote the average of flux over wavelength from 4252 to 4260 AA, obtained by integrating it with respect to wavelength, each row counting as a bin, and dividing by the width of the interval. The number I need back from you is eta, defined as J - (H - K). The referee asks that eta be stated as 5.94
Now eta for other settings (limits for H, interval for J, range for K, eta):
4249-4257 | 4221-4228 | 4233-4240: 5.77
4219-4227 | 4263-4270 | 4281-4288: 6.88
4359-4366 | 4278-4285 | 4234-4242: 4.84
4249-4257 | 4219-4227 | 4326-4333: 6.79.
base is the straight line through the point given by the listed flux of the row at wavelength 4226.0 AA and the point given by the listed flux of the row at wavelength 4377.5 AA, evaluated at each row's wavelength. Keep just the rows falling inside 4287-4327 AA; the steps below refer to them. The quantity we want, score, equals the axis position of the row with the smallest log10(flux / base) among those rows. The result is 4302.5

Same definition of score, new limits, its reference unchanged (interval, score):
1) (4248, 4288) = 4286.0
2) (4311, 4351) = 4325.0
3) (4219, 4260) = 4251.5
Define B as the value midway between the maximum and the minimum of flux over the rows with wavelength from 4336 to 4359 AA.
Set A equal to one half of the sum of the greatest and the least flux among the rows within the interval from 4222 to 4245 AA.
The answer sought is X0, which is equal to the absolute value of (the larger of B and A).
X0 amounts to 7.10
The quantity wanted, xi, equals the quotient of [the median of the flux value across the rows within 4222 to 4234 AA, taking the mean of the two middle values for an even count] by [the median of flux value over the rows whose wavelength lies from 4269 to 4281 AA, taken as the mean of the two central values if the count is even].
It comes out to 0.97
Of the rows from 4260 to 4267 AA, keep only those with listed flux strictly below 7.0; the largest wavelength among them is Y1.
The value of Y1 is 4265.0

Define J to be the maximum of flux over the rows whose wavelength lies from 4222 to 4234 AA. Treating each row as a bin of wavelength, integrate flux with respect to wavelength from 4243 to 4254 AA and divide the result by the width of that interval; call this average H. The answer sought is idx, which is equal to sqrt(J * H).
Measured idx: 6.67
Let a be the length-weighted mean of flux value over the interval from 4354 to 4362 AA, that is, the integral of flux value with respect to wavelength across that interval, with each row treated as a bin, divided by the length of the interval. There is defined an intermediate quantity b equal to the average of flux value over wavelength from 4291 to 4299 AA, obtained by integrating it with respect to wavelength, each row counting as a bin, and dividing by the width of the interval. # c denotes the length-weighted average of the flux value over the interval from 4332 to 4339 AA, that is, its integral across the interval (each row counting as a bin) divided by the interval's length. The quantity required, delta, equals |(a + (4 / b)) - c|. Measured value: 0.38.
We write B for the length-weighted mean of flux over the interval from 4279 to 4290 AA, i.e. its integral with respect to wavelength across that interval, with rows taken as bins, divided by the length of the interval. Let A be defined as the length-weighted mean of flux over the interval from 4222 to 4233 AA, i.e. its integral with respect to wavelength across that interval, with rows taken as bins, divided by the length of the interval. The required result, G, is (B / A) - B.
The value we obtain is -4.9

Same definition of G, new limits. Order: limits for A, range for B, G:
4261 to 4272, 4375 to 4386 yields -5.1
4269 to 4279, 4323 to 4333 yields -5.3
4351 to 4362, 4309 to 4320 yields -5.3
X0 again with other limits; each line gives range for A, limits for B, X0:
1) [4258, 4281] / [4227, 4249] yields 6.84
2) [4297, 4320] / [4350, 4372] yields 7.06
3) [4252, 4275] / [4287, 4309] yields 6.46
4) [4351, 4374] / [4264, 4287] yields 7.06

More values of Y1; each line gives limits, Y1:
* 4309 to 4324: 4323.5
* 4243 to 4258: 4257.5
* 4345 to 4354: 4352.0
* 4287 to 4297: 4296.5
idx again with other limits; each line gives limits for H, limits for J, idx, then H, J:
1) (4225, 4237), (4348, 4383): 6.92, 5.6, 8.57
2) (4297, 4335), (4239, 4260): 6.91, 6.1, 7.88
